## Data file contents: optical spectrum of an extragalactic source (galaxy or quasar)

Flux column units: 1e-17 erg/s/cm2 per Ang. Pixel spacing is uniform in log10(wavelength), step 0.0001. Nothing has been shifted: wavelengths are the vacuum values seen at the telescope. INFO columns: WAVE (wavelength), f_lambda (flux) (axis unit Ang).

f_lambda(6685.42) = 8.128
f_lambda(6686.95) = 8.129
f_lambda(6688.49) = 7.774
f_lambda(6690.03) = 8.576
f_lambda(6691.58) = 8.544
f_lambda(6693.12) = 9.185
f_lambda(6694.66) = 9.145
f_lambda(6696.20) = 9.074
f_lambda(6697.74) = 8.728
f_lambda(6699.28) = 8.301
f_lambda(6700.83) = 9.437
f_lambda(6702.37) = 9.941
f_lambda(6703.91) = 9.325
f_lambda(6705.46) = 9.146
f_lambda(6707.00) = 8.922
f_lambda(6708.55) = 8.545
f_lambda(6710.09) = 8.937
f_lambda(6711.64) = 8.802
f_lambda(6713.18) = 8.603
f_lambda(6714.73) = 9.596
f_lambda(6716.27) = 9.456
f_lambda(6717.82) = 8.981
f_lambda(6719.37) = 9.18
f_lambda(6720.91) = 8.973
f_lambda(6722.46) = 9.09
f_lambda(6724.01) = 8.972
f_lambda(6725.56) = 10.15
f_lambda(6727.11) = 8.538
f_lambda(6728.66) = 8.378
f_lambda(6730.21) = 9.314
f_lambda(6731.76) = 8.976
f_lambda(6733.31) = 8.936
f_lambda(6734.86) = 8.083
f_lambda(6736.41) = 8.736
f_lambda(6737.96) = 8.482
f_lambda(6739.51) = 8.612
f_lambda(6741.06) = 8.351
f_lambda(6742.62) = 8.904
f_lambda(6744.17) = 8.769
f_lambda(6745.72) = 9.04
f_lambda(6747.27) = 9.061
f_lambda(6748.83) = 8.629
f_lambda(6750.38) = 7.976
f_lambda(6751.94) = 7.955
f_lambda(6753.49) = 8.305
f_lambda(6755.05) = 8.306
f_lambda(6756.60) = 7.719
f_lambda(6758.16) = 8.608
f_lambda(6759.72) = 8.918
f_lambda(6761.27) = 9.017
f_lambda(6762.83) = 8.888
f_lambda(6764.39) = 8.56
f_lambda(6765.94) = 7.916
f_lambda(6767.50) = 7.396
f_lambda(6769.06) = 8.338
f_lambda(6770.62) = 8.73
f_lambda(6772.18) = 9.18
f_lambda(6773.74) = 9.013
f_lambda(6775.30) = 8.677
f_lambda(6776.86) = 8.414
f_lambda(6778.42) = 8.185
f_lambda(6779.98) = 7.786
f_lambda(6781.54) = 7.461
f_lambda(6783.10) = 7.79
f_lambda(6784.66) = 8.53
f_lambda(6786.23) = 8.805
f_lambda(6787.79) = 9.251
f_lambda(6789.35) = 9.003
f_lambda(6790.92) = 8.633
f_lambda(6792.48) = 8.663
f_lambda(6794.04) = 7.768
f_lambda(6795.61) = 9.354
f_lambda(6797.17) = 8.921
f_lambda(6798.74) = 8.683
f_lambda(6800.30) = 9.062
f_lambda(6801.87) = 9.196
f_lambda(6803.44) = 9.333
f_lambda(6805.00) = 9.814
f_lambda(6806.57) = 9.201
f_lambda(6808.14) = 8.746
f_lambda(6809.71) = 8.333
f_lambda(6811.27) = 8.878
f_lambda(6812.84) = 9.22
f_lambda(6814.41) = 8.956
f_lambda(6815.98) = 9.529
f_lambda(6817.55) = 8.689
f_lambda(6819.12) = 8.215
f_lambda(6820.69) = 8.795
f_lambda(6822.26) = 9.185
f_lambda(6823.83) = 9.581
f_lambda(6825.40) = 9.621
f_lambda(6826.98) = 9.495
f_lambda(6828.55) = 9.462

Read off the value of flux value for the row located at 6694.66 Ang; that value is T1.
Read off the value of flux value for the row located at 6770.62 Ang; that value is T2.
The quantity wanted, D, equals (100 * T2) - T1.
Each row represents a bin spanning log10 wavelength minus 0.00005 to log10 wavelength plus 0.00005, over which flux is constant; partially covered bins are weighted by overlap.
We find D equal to 864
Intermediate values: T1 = 9.145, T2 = 8.73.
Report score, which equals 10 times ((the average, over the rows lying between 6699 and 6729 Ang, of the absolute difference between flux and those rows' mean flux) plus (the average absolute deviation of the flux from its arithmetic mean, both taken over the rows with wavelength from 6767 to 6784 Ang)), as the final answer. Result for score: 8.7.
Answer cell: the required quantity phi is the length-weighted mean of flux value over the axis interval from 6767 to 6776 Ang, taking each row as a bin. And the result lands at 8.59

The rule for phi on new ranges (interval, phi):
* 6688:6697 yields 8.74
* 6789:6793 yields 8.74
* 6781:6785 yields 7.90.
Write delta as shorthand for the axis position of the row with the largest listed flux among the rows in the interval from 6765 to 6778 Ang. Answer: 6772.18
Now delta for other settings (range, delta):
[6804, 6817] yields 6805.00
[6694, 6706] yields 6702.37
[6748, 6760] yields 6759.72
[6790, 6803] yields 6795.61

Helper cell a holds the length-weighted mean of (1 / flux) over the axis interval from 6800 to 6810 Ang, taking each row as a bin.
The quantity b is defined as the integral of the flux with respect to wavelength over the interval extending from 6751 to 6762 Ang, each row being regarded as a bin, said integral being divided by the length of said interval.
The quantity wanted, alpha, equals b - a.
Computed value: 8.29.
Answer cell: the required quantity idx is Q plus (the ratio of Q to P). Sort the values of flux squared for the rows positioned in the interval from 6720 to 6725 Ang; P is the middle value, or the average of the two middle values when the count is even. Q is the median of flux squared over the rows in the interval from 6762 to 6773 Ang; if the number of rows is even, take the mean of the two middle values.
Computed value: 74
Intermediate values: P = 81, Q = 73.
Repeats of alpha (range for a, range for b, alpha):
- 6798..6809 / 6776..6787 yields 8.03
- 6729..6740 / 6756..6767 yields 8.39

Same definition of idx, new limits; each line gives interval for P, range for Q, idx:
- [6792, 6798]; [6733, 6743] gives 75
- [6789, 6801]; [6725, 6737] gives 79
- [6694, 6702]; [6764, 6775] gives 74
